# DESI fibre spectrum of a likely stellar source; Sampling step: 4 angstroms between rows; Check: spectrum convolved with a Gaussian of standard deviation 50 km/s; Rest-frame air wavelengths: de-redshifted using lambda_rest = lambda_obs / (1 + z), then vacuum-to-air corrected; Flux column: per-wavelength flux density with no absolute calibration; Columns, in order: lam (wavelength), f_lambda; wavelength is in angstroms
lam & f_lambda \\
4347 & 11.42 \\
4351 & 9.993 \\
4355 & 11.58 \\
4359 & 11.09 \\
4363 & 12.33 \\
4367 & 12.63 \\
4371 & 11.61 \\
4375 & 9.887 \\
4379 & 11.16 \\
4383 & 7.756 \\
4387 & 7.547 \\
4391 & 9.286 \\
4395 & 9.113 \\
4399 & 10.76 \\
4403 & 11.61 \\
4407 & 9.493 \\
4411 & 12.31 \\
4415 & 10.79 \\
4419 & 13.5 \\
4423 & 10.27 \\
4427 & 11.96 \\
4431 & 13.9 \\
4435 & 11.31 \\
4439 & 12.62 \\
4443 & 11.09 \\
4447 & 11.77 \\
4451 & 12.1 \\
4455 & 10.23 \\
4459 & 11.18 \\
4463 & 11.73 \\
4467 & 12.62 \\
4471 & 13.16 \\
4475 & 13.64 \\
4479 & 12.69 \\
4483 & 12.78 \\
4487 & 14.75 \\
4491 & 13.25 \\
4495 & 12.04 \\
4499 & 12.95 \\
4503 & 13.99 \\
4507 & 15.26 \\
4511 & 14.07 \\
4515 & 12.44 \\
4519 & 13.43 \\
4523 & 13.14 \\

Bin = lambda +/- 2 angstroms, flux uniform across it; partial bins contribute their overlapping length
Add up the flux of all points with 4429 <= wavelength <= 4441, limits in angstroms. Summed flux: 37.8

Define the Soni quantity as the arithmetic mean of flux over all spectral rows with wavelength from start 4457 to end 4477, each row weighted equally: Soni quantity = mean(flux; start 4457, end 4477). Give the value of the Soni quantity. 12.5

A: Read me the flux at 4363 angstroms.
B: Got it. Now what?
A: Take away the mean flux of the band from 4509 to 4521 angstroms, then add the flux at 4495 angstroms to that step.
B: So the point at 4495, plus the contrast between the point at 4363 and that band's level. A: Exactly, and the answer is 11.1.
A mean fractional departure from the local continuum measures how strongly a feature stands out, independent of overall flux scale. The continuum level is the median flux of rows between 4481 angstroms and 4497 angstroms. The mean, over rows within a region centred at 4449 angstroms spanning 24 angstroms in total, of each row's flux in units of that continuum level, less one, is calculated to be -0.12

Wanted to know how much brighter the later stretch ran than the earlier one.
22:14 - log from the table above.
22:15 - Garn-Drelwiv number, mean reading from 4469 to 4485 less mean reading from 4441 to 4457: 1.77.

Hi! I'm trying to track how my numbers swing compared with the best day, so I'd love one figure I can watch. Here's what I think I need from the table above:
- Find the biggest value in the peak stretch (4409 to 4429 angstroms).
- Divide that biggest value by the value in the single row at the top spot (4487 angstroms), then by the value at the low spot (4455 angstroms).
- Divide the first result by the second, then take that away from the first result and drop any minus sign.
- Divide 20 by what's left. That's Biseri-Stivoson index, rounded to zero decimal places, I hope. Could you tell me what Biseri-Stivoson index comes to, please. 90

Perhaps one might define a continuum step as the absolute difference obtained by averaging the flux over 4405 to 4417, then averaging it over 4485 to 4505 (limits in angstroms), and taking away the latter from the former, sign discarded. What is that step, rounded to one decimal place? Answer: 2.5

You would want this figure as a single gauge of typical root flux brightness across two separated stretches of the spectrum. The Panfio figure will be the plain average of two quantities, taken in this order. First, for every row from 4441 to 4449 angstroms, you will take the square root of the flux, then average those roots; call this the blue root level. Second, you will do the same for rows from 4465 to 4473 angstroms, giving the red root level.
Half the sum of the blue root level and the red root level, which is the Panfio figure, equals 3.49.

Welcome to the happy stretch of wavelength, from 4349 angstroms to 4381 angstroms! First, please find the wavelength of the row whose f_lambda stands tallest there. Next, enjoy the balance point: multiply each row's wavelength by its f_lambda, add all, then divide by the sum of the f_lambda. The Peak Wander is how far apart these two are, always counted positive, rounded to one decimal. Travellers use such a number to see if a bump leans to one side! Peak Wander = 2.0 angstroms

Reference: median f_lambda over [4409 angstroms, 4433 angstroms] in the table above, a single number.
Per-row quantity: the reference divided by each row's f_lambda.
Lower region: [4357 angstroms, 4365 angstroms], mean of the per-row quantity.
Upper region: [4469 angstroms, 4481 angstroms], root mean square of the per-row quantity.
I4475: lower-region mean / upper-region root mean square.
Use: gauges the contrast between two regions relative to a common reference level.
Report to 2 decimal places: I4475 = 1.13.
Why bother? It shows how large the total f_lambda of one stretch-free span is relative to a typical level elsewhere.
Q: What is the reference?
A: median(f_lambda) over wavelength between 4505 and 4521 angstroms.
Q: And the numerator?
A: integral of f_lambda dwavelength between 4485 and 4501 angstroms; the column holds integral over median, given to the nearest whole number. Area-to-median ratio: 15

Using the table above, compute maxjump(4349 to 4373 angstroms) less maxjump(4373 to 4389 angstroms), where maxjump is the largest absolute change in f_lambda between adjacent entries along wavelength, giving -1.82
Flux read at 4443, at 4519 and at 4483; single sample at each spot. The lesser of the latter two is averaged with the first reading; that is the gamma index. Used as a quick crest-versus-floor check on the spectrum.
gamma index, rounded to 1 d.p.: 11.9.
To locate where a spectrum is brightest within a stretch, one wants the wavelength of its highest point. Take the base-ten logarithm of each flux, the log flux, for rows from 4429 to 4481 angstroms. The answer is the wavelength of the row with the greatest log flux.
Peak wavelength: 4431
